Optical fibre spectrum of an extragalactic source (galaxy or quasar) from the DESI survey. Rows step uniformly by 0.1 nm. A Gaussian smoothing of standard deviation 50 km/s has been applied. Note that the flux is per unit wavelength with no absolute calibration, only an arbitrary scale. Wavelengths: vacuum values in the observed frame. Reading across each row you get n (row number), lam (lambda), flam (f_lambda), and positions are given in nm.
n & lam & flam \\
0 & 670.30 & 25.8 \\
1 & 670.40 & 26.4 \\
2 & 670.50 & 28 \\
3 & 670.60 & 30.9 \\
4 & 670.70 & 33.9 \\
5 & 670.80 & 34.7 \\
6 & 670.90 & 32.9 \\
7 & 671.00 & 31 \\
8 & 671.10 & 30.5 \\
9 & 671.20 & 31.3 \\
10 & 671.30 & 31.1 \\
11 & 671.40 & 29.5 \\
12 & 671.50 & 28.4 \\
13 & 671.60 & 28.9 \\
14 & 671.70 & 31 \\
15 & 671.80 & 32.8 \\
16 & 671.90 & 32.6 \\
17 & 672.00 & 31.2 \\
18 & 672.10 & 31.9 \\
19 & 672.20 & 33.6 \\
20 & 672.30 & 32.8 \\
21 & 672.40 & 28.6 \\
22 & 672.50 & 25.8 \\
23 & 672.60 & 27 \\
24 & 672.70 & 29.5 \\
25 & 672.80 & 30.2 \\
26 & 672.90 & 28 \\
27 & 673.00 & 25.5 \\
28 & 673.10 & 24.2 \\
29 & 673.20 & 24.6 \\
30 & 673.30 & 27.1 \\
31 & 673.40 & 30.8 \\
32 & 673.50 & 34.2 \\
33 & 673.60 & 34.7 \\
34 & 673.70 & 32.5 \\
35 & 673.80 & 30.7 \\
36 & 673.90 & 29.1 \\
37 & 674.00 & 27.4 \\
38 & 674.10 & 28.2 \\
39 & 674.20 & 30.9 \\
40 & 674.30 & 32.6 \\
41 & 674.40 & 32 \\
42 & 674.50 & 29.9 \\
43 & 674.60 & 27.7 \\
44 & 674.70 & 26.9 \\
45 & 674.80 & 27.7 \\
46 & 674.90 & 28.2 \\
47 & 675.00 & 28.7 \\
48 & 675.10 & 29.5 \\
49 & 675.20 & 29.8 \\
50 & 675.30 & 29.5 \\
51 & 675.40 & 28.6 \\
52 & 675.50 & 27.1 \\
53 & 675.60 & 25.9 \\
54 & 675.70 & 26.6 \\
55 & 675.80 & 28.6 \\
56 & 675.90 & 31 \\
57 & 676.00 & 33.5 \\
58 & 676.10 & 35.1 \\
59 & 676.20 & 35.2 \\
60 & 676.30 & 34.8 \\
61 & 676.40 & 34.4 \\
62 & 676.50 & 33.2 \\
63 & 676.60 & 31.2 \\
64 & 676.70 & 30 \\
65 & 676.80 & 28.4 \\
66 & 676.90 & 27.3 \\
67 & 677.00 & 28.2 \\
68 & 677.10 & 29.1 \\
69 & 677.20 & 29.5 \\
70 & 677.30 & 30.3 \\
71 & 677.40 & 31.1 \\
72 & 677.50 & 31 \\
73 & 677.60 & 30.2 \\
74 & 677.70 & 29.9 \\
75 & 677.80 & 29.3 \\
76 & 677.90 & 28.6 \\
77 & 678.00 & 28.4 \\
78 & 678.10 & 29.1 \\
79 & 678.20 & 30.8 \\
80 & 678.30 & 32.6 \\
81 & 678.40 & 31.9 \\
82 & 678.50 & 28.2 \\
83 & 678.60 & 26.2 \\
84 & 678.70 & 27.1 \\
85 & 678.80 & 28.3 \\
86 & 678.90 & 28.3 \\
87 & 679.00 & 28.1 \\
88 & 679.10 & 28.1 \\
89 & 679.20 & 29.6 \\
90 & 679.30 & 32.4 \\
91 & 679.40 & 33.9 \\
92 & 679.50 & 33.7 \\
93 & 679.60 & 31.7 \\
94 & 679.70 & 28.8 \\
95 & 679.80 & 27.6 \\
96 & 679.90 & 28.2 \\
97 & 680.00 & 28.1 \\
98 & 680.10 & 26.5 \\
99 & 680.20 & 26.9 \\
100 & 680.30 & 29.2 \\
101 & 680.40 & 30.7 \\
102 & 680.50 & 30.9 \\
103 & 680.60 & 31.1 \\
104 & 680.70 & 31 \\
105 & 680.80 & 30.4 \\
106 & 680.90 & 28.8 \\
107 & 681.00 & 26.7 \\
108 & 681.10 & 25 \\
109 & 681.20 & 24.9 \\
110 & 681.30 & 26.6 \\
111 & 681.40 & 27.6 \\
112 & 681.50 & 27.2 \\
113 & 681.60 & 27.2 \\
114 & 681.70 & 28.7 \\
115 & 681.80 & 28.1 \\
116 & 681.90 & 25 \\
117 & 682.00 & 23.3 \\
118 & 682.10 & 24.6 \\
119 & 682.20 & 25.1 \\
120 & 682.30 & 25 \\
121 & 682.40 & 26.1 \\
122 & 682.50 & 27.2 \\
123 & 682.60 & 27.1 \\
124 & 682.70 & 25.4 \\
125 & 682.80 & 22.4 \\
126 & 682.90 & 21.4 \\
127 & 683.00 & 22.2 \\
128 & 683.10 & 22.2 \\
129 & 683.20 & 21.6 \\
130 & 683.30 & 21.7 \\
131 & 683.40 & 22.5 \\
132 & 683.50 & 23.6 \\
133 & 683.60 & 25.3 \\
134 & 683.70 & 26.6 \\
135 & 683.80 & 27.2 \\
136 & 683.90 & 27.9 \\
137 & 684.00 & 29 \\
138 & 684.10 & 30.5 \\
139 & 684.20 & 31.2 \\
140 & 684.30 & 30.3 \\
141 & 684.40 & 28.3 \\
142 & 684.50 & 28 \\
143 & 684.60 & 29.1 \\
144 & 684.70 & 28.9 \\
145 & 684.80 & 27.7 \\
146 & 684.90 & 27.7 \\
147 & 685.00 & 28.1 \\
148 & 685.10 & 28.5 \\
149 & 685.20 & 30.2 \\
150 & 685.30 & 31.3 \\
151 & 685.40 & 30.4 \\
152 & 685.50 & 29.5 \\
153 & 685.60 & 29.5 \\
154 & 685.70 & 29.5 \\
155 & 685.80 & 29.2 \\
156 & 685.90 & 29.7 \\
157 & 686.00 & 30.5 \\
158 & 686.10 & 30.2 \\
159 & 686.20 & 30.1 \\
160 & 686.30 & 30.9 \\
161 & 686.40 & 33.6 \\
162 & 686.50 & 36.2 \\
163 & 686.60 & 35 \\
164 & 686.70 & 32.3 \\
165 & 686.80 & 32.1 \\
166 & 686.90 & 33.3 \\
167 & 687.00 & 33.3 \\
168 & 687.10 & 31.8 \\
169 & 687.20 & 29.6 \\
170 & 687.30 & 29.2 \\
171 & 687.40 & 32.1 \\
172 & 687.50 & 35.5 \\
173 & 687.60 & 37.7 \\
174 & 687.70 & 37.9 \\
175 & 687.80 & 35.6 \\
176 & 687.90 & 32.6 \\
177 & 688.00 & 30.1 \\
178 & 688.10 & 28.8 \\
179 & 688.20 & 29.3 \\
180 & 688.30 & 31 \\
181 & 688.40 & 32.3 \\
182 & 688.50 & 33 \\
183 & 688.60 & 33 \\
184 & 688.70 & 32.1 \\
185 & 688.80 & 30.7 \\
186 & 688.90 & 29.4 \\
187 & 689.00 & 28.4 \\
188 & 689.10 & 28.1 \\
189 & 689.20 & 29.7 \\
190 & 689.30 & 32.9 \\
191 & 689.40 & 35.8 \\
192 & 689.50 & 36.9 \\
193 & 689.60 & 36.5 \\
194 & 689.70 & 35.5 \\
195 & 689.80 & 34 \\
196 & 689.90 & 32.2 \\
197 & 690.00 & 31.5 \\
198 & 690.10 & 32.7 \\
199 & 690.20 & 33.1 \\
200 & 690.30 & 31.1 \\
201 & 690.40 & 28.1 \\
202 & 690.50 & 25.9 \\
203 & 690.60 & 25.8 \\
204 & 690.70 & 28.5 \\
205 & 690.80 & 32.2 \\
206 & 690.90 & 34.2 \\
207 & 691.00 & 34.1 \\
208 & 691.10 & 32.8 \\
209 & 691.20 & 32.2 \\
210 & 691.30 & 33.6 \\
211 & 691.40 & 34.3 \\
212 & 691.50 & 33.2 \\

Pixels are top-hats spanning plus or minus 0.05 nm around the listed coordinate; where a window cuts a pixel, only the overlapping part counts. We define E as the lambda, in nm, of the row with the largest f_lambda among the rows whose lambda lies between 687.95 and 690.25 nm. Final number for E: 689.50 nm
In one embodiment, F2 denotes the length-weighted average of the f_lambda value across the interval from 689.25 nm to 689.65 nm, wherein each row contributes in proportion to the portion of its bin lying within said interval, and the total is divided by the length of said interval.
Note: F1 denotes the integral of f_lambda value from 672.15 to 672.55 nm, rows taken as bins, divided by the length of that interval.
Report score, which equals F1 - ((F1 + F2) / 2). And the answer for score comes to -2.7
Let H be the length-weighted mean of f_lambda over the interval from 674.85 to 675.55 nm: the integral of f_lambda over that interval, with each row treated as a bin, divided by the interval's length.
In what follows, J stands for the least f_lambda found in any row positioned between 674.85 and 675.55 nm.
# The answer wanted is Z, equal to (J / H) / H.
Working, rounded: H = 28.8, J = 27.1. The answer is 0.0327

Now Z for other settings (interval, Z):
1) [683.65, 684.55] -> 0.0321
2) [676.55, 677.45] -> 0.0315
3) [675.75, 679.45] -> 0.0284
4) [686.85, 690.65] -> 0.0252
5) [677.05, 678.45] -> 0.0313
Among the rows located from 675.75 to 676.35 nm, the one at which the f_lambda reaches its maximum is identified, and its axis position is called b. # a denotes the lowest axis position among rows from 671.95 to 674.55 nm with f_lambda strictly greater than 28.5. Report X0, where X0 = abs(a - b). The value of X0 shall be 4.20 nm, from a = 672.00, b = 676.20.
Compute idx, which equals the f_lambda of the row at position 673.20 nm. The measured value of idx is 24.6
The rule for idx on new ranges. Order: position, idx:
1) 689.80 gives 34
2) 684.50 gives 28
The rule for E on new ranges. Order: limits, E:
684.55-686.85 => 686.50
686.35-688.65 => 687.70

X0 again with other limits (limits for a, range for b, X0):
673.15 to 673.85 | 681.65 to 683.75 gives 8.30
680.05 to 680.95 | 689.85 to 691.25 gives 10.60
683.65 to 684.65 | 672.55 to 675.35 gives 10.40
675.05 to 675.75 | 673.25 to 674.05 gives 1.50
